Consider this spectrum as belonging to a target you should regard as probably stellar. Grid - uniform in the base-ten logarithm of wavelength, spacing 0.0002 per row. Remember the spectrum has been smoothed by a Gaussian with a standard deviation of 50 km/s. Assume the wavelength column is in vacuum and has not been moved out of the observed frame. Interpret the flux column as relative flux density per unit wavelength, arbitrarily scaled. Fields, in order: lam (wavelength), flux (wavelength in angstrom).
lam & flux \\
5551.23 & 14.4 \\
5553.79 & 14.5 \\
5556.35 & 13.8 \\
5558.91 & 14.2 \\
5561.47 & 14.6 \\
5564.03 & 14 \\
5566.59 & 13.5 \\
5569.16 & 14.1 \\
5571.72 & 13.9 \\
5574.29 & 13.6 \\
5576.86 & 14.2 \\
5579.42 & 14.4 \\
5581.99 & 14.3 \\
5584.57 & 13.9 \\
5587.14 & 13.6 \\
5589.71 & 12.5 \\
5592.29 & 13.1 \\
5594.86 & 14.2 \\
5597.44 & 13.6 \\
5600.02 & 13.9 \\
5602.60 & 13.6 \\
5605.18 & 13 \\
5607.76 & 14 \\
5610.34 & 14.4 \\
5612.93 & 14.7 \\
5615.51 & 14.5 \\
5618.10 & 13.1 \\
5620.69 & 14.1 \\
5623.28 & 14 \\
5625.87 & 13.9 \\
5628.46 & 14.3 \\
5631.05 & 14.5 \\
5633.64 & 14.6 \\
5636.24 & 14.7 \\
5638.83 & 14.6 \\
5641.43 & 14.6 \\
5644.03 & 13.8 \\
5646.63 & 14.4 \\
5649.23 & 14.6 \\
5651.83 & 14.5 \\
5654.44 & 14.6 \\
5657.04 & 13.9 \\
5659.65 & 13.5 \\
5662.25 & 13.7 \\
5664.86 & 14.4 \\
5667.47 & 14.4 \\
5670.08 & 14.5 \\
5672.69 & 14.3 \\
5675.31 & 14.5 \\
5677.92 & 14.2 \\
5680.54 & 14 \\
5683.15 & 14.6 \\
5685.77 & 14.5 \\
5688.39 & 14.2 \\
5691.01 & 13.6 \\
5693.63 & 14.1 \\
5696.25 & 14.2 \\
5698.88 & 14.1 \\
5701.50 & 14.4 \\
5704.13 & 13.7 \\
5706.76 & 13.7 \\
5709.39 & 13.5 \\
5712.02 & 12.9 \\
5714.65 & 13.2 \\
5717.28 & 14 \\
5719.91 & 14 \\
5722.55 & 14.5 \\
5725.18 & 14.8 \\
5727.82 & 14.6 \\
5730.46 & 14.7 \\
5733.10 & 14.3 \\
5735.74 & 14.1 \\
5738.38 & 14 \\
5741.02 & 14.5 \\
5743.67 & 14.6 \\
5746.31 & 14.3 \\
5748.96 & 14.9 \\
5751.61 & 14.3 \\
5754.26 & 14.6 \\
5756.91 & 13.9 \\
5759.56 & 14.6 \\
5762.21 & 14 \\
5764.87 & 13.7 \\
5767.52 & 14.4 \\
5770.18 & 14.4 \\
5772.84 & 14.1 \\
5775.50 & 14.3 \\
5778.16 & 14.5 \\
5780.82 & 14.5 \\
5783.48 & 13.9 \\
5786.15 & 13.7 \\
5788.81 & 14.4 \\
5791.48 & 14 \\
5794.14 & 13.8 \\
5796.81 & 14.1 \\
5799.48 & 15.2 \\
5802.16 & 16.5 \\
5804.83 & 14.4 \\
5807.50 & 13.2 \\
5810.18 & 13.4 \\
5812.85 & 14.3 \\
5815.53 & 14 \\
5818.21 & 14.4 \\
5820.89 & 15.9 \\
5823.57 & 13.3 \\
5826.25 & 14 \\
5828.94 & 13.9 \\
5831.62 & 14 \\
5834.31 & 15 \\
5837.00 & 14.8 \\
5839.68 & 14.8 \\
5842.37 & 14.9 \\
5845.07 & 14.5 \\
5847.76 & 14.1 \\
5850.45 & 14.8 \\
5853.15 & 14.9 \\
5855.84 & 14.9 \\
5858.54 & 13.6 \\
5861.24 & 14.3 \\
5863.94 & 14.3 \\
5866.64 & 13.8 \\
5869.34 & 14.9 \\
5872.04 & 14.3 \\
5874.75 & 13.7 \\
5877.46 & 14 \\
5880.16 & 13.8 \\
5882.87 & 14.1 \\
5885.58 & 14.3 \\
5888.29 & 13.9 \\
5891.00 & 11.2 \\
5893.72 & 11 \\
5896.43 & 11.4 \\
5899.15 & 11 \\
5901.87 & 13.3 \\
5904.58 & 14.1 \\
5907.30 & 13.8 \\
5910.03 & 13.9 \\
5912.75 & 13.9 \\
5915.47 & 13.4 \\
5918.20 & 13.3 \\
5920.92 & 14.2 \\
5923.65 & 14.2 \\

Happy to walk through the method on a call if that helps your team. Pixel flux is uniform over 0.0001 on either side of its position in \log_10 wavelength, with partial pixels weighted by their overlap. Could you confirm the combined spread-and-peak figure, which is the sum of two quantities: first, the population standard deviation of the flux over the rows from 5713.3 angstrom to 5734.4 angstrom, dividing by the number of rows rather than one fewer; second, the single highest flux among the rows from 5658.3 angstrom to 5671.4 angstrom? 15.0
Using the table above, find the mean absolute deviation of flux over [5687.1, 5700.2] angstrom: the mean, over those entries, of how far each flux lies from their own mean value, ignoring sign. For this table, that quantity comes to 0.18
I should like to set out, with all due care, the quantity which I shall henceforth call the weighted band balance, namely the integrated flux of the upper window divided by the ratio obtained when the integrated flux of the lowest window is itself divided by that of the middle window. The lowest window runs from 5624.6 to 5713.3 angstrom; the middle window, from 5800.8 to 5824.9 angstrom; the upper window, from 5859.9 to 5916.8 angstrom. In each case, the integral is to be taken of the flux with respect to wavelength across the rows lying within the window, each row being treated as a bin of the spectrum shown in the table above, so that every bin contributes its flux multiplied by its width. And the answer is 211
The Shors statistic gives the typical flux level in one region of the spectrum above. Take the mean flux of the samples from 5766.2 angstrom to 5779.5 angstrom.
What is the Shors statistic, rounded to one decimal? 14.3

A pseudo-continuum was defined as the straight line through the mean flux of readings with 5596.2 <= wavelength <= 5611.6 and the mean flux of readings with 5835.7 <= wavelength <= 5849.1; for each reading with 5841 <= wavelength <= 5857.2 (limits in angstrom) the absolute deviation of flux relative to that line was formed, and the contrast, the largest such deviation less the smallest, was 0.4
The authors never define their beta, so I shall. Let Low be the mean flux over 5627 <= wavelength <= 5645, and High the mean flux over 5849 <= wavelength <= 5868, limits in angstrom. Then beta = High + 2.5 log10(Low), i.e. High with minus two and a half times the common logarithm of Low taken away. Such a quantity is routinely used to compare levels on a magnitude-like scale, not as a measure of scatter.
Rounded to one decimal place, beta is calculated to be 17.3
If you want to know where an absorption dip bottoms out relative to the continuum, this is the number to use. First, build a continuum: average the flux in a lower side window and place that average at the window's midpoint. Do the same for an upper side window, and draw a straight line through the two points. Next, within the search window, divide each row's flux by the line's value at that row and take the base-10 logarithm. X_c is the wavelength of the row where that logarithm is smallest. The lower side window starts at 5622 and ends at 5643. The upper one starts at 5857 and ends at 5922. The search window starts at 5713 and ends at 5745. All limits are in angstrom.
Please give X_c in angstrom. 5714.65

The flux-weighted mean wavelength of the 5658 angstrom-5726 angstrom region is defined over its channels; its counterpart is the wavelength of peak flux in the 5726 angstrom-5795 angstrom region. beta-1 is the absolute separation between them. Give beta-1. 56.7 angstrom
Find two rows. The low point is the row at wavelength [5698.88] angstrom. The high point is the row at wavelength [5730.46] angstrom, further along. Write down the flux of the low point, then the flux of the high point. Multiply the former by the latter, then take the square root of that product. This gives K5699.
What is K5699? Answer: 14.4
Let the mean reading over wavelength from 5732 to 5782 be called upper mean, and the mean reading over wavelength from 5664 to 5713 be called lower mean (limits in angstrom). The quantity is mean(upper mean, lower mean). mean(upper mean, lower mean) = 14.2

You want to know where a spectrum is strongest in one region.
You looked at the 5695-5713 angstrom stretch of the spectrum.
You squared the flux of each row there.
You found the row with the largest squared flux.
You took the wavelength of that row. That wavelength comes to 5701.50 angstrom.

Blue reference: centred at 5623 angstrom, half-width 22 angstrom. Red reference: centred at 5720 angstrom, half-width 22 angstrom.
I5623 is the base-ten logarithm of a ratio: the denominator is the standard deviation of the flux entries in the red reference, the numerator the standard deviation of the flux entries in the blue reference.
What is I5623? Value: 0.00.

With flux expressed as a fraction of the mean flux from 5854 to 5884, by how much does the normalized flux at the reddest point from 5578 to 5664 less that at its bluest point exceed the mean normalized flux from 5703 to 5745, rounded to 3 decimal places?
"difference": -1.043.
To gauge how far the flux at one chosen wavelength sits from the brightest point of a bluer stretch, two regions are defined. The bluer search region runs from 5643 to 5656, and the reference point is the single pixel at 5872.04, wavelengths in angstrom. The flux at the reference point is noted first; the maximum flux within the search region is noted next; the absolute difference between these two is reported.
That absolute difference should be 0.30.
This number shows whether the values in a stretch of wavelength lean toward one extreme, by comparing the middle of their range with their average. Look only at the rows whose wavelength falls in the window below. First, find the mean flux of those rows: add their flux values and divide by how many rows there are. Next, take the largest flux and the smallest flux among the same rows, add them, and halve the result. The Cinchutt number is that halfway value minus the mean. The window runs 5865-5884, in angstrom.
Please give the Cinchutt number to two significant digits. 0.21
